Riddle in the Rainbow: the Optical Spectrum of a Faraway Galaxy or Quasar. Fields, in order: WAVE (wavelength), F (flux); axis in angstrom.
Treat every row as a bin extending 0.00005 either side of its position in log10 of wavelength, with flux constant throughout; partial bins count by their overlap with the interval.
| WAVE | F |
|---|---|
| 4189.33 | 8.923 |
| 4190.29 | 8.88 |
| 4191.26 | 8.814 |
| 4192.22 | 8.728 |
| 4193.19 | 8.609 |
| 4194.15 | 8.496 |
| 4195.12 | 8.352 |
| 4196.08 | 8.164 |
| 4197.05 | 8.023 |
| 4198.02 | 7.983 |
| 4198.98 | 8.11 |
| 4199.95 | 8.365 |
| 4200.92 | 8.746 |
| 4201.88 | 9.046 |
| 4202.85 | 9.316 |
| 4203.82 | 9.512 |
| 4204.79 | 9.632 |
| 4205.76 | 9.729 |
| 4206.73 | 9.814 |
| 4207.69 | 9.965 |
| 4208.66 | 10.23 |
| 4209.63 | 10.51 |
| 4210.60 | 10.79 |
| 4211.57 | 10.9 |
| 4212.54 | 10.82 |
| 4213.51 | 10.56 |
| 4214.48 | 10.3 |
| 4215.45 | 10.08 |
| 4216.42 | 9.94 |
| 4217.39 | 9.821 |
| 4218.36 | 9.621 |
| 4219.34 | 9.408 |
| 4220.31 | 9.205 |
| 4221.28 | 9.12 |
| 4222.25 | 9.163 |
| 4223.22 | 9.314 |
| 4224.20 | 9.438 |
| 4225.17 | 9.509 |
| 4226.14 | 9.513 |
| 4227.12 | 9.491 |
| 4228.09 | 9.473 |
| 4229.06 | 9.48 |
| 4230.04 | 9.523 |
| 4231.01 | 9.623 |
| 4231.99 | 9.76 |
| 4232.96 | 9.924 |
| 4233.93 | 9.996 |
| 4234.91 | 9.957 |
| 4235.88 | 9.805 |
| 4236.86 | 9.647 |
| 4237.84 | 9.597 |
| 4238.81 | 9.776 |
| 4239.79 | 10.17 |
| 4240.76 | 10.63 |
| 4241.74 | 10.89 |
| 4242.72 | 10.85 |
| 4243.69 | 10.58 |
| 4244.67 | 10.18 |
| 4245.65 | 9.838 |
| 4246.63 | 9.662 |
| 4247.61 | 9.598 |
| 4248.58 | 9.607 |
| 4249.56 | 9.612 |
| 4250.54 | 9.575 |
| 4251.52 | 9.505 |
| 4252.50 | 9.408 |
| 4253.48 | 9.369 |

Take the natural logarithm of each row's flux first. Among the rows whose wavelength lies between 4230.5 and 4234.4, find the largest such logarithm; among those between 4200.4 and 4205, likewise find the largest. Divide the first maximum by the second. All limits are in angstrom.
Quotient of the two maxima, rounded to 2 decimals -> 1.02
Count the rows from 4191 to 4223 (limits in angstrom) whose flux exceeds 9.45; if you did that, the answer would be 16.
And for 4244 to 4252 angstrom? 8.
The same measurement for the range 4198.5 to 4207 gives 4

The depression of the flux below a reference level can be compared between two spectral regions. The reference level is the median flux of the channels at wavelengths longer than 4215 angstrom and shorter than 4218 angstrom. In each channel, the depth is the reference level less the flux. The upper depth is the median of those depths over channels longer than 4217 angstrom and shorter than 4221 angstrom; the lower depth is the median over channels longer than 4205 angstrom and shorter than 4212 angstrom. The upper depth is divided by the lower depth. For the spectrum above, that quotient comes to -1.5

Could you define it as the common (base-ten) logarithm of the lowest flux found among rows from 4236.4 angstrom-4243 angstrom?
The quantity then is 0.982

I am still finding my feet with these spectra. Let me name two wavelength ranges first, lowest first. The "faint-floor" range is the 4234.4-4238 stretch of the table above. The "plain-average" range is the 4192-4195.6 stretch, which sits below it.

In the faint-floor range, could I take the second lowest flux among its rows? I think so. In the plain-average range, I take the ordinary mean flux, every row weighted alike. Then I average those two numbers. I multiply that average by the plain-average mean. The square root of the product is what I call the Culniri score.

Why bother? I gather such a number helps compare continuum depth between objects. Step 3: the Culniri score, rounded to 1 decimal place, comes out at 8.8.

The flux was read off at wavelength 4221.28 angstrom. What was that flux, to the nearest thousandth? 9.120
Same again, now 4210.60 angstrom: 10.790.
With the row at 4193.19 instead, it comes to 8.609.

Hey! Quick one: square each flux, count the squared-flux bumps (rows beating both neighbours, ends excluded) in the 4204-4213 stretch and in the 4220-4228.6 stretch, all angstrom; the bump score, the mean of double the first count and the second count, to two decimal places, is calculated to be 1.50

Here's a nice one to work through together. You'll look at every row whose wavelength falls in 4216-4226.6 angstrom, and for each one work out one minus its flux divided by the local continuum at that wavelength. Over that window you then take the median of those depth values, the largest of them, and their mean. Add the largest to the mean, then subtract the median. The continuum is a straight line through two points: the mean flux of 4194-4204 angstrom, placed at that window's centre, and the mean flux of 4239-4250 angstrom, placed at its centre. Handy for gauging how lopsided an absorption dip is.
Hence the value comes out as 0.01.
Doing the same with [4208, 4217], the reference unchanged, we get -0.08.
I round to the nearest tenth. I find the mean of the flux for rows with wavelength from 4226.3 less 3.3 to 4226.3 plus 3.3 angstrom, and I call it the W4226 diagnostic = 9.5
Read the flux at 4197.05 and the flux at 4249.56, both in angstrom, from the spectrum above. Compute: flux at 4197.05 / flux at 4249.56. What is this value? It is 0.835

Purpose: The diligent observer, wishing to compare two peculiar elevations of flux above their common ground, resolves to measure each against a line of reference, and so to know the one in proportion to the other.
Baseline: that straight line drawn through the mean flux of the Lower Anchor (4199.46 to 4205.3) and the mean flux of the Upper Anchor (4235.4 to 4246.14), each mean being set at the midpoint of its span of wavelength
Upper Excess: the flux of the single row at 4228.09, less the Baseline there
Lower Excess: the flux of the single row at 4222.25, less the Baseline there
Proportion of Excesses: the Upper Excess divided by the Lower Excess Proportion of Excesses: 0.7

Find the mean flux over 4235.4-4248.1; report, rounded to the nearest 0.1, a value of 10.1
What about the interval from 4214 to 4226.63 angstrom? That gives 9.6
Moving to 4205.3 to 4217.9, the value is 10.3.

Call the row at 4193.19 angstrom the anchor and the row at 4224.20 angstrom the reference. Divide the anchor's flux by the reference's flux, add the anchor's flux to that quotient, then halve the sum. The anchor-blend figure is 4.8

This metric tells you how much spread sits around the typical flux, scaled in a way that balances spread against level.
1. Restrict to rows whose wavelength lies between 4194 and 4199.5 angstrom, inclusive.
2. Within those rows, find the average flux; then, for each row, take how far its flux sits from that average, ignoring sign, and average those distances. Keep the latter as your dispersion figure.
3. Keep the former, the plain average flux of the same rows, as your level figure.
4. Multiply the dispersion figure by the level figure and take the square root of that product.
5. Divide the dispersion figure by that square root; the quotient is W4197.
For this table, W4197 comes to 0.139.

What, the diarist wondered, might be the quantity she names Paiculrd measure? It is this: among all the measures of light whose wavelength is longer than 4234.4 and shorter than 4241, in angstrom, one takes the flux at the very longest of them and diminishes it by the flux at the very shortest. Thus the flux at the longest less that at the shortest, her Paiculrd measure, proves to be 0.7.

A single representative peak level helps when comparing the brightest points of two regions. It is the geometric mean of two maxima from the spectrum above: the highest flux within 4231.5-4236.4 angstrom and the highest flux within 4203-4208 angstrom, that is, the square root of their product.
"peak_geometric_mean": 10.0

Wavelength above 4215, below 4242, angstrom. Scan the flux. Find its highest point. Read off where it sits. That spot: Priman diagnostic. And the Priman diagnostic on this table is 4241.74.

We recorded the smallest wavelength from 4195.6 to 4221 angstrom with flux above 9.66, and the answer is 4205.76 angstrom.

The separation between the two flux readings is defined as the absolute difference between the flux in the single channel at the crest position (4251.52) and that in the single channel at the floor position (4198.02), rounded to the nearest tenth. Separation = 1.5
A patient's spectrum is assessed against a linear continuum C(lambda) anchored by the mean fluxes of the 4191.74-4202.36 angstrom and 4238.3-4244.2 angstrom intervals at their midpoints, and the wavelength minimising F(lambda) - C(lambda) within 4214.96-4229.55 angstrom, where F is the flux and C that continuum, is 4229.06 angstrom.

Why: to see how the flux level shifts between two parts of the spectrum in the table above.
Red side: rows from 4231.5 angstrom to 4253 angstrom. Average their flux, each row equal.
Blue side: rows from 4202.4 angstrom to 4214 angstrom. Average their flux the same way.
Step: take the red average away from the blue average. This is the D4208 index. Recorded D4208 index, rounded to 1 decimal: 0.2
